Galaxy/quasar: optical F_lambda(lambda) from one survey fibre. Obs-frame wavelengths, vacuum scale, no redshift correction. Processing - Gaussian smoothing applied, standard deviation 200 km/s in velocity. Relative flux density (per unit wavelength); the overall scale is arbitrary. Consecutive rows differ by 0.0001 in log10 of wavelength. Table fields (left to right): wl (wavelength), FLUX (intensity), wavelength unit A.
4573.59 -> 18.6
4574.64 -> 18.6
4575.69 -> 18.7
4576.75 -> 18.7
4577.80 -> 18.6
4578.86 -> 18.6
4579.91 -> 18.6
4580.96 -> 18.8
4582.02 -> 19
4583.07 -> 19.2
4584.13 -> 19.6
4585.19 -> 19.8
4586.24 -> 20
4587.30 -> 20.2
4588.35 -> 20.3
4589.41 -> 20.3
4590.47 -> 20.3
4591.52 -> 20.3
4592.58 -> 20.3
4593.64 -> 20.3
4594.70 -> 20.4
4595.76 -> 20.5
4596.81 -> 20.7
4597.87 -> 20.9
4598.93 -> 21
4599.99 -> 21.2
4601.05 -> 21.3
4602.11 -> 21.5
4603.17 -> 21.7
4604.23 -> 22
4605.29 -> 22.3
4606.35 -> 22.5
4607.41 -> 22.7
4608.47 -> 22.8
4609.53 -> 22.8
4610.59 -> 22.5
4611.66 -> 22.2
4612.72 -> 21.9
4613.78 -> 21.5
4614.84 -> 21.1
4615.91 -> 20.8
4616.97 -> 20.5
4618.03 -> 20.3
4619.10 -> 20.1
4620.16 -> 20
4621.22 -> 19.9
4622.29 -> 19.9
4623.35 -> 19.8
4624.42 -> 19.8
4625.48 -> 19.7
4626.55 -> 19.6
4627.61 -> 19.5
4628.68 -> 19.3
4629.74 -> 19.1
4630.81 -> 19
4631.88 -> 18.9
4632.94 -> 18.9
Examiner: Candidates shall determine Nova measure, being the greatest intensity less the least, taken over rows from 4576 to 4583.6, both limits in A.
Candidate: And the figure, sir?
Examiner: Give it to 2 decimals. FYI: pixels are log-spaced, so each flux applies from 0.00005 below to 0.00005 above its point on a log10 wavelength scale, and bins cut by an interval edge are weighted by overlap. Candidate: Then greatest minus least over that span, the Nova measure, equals 0.60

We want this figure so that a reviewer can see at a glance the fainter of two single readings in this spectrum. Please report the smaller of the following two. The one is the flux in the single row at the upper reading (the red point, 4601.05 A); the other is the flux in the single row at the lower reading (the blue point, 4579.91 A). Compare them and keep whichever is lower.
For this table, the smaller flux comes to 18.6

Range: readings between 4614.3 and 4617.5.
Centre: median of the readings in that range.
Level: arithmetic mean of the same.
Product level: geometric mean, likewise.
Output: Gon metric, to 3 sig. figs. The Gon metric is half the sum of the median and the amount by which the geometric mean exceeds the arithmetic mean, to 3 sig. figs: 10.4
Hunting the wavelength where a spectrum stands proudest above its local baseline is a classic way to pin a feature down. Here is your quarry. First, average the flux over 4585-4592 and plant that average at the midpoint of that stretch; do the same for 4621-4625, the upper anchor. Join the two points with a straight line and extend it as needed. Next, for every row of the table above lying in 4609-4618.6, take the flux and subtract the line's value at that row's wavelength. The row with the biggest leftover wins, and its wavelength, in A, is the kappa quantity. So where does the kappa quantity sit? 4609.53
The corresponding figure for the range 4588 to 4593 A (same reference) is 4592.58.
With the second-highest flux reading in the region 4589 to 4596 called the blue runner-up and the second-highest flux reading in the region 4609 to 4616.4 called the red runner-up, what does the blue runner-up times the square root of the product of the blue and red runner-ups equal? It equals 437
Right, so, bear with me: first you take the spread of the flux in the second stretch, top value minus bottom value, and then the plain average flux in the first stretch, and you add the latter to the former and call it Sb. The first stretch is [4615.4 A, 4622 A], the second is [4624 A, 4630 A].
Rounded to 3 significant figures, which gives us 21.0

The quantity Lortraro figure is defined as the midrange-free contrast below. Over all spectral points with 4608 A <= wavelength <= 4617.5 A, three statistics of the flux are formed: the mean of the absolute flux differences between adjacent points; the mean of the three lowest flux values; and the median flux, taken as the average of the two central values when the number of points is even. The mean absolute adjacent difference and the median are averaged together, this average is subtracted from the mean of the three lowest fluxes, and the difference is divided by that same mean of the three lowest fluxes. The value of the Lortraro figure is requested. 0.4666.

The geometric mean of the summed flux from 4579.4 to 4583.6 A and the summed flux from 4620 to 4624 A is 77.6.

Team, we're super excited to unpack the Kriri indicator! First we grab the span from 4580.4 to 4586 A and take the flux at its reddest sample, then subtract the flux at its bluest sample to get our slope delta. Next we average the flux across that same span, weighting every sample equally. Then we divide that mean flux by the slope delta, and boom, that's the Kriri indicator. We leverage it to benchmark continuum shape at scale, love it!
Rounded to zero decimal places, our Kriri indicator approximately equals 19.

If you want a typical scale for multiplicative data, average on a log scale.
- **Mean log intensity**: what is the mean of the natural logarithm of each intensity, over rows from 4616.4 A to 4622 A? 3.004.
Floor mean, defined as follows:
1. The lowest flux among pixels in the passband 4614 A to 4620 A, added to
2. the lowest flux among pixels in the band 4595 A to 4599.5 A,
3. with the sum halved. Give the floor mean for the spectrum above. 20.3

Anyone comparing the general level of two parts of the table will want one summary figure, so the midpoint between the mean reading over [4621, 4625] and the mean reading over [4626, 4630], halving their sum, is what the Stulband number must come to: 19.6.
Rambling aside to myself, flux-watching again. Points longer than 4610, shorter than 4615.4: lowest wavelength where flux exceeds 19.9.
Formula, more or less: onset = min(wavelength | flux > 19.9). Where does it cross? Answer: 4610.59 A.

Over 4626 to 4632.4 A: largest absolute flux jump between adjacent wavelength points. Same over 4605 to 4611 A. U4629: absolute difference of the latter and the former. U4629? 0.10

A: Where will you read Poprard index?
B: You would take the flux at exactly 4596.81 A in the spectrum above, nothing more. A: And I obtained 20.7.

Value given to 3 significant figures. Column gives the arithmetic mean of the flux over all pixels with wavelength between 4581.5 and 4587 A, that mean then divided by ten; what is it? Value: 1.95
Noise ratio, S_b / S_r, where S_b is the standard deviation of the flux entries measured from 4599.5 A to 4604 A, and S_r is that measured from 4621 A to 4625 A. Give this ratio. 3.8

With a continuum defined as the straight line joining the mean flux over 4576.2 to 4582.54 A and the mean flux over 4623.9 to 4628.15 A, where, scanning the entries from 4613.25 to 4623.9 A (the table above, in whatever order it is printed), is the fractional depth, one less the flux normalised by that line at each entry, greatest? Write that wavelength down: 4623.35 A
